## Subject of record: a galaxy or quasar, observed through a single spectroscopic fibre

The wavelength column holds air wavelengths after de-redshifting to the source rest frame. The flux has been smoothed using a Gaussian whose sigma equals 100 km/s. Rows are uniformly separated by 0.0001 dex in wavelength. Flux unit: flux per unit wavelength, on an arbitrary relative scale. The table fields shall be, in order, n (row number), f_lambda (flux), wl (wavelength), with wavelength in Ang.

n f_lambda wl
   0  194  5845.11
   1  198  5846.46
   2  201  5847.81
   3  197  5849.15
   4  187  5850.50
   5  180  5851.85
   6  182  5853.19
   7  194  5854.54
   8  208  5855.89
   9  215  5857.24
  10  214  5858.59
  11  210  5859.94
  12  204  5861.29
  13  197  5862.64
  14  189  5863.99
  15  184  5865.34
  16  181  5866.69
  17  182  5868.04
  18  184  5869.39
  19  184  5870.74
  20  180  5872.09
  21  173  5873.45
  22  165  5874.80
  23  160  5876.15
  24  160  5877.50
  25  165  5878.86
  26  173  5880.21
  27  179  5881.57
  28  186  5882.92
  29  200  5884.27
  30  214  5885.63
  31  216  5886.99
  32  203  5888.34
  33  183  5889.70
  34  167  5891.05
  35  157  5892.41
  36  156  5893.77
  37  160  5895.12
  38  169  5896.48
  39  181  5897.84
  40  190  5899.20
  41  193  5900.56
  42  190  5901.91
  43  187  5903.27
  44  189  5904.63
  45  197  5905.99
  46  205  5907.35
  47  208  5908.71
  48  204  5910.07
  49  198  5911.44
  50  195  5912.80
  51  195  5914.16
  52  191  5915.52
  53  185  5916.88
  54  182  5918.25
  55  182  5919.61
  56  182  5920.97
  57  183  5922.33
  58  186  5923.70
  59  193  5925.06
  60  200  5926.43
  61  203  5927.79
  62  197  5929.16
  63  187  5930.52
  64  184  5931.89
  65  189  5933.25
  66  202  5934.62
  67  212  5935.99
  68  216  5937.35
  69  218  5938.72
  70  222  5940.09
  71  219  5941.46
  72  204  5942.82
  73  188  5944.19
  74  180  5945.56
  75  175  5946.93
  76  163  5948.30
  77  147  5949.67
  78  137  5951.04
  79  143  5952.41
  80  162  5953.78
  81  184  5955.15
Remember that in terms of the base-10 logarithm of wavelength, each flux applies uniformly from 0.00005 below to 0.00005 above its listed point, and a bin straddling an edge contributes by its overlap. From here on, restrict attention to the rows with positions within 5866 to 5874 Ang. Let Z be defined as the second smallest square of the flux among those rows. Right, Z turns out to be 32400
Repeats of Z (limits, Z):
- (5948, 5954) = 20449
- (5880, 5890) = 32041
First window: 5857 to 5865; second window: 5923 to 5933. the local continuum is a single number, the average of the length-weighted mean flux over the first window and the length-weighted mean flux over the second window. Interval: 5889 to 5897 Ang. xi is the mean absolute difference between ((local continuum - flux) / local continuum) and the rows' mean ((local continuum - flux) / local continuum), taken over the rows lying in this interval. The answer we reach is 0.039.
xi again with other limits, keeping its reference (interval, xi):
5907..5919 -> 0.035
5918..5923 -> 0.002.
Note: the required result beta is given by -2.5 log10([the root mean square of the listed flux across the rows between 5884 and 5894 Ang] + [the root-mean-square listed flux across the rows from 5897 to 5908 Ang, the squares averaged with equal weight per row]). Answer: -6.450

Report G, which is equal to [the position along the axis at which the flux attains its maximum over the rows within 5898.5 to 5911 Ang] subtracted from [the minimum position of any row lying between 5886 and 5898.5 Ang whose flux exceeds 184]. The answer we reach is -21.7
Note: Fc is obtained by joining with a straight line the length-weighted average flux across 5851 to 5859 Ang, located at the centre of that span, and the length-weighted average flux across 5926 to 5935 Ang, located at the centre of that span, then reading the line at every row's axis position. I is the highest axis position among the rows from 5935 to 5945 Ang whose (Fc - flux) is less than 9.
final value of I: 5944.19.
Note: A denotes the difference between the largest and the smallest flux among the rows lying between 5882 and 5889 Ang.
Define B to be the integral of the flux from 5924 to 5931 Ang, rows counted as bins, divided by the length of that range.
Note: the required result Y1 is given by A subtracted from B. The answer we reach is 166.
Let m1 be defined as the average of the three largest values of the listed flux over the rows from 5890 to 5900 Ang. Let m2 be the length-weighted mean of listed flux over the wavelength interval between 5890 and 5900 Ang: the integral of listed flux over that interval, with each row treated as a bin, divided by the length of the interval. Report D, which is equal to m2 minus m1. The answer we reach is -11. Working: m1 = 180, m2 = 169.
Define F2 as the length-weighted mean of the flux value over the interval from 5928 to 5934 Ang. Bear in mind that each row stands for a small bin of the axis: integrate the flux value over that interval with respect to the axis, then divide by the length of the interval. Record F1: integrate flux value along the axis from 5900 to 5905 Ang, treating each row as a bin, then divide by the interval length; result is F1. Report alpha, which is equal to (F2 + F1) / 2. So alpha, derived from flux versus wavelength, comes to 190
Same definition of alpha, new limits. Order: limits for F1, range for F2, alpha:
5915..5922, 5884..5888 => 197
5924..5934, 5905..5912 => 197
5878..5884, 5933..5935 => 186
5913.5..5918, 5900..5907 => 191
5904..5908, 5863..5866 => 192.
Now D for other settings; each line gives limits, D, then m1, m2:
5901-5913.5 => -9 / 206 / 197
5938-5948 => -20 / 220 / 199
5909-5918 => -5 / 199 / 194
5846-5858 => -12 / 208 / 196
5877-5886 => -18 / 200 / 182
